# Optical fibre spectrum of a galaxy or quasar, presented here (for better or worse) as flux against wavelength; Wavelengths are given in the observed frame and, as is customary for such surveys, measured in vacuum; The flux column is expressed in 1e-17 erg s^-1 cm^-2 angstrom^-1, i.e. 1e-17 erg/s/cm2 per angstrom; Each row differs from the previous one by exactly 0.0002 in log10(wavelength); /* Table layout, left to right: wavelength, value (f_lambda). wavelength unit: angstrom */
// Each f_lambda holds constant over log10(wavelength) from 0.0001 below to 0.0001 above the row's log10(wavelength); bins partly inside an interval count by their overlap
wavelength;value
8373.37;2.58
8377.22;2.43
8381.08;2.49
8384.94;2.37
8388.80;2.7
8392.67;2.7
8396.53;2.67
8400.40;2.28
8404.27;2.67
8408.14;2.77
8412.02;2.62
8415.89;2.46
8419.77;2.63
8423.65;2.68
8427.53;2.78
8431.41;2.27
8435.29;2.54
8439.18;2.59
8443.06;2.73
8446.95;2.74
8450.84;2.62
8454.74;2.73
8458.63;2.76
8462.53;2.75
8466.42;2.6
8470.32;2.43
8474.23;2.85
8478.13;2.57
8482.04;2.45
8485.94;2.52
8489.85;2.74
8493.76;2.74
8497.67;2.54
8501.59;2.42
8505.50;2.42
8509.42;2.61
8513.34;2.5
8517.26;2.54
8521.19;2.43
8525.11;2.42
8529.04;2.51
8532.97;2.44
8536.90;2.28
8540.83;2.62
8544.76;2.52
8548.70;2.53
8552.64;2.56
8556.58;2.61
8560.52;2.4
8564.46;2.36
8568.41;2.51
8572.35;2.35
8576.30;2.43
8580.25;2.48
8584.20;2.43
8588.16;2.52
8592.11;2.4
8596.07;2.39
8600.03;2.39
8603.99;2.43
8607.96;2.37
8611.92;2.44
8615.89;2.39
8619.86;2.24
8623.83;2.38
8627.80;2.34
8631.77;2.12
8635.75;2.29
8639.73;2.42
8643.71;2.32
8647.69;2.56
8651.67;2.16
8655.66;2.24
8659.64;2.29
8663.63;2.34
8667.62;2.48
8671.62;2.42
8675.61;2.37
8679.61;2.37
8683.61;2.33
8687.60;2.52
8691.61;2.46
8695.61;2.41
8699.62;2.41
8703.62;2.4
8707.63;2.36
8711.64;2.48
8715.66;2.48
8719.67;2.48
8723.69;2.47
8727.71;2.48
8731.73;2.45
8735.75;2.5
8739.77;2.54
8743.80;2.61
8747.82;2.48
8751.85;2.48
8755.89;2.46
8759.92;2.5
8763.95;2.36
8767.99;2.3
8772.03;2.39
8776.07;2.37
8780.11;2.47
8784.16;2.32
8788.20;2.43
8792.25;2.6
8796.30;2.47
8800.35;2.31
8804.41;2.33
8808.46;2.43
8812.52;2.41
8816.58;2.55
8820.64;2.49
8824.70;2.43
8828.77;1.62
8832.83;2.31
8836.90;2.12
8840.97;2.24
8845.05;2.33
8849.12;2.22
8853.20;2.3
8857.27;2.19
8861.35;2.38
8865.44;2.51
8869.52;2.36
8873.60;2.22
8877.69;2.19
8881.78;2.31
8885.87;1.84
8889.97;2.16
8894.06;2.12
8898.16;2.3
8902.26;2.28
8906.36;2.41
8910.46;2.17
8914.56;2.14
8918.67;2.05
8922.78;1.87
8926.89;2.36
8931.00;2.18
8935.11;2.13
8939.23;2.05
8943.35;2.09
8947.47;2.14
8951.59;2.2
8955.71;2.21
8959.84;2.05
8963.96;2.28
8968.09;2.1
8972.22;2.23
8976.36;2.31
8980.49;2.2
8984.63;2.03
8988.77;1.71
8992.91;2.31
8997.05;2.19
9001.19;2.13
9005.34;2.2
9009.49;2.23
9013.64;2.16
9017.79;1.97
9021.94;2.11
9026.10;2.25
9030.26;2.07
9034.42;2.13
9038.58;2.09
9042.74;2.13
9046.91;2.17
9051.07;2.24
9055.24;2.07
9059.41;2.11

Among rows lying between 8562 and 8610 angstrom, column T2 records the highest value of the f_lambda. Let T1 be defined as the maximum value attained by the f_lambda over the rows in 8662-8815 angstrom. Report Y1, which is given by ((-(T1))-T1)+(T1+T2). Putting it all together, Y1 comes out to -0.09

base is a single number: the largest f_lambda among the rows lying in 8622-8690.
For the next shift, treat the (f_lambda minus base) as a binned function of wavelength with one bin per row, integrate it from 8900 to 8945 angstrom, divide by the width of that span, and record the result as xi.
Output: -0.40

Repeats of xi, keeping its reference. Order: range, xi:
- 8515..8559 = -0.06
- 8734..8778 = -0.11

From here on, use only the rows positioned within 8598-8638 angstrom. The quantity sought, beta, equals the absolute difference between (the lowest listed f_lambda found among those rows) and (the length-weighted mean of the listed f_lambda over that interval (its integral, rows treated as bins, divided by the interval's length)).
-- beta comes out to 0.22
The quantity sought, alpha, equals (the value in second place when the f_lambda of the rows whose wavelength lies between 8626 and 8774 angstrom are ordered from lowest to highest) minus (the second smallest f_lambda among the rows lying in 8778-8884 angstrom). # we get 0.04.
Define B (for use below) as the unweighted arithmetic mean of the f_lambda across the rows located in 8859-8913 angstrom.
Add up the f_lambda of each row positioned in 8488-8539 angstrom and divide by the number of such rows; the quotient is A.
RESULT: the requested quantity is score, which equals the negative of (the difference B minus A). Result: 0.26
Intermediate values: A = 2.51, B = 2.25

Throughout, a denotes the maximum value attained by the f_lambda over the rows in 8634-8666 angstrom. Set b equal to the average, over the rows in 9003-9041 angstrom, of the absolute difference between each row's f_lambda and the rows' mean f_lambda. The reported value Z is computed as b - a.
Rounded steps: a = 2.56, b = 0.067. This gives -2.5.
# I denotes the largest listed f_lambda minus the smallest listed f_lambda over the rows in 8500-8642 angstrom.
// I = 0.50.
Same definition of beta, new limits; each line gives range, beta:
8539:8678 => 0.28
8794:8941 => 0.62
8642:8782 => 0.26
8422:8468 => 0.38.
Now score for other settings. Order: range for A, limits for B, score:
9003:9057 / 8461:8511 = -0.45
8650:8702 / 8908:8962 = 0.24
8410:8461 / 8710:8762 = 0.13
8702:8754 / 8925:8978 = 0.30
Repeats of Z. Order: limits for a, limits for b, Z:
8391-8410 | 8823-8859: -2.6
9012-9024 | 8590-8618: -2.1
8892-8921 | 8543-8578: -2.3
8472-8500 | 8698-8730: -2.8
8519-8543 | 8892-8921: -2.5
